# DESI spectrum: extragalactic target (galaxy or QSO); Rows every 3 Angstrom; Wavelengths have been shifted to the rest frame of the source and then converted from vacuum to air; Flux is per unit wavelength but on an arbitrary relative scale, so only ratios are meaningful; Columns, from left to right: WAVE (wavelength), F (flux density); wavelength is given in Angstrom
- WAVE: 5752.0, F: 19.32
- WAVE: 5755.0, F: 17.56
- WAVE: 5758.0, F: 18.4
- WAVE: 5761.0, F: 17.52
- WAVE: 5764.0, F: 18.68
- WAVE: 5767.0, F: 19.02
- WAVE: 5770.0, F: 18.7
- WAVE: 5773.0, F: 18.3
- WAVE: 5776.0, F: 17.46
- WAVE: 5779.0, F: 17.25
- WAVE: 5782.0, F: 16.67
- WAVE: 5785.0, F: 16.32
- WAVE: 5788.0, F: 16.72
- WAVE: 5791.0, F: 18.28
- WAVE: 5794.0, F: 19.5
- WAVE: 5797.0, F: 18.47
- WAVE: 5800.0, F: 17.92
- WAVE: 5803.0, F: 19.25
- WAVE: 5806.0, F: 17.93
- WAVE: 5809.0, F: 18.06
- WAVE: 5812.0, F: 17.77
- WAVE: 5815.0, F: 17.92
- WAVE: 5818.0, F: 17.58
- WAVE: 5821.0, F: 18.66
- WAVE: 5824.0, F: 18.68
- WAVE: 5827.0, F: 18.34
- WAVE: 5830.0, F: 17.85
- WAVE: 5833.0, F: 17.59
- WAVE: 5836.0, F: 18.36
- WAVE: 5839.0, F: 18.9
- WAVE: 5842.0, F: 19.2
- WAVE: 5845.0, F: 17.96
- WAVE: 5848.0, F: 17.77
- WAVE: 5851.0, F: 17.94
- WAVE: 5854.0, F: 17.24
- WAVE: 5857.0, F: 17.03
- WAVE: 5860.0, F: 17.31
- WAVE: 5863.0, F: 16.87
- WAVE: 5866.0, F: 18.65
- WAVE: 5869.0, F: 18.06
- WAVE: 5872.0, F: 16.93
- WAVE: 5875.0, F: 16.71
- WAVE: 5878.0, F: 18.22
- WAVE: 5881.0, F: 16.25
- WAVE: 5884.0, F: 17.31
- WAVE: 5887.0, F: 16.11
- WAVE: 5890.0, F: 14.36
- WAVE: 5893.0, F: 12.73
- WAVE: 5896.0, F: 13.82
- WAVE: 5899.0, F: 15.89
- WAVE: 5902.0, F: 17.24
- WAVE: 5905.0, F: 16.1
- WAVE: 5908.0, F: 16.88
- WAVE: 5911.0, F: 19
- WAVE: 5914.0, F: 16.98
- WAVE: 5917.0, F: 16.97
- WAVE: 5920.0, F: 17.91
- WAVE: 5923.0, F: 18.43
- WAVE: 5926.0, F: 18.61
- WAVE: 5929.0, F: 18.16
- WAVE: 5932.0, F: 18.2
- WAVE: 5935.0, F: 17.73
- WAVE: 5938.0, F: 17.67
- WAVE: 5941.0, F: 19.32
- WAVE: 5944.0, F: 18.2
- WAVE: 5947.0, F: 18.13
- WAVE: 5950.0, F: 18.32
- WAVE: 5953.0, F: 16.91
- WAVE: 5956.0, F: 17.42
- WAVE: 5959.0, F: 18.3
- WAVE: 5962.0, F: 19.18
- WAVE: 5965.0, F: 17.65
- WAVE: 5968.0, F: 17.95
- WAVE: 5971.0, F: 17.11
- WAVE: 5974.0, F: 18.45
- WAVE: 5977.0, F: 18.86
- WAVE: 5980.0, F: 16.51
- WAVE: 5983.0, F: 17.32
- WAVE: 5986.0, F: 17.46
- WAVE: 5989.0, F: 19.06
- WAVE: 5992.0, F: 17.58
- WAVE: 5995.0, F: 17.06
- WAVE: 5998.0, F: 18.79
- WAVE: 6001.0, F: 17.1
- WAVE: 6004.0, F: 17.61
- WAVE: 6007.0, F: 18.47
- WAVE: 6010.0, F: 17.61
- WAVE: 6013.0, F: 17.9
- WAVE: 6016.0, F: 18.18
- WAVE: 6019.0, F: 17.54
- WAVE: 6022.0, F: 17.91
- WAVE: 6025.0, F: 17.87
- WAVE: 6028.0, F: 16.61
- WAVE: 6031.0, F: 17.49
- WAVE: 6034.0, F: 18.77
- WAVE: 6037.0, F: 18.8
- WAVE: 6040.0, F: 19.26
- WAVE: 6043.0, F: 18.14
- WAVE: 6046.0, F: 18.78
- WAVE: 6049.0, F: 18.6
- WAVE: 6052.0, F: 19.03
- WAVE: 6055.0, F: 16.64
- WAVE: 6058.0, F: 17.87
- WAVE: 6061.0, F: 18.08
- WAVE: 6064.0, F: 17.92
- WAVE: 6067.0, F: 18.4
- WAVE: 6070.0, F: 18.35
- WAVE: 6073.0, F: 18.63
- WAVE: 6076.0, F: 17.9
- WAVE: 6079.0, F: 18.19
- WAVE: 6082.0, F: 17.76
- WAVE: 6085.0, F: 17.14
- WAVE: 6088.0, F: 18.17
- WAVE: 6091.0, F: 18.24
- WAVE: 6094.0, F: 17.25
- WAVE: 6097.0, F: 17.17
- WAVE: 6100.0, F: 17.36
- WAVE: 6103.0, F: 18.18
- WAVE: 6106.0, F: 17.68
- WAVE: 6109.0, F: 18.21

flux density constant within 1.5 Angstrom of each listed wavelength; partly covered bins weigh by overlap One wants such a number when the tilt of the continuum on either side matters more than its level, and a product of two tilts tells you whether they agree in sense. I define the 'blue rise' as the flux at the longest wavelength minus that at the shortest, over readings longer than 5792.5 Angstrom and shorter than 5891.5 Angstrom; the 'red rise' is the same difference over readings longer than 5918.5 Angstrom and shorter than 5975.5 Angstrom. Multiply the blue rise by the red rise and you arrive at -2.8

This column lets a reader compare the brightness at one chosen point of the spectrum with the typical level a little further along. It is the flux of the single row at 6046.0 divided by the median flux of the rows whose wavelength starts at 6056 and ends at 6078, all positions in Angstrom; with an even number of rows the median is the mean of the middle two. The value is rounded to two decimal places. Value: 1.04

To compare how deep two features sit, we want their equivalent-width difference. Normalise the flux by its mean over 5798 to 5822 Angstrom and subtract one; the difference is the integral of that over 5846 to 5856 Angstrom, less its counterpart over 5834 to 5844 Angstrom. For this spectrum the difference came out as -0.6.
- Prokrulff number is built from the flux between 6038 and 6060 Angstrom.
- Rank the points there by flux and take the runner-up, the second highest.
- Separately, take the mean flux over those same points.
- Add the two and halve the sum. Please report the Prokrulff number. 18.68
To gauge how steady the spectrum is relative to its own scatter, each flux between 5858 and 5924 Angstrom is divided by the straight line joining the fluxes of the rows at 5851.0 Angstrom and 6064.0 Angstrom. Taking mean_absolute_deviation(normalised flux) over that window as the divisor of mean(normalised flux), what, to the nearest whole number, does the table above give 15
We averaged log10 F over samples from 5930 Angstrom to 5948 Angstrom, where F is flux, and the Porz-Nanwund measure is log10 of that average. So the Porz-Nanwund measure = 0.100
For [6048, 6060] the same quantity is 0.099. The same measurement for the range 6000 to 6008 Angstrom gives 0.096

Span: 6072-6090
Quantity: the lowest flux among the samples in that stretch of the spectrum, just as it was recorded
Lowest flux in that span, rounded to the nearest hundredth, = 17.14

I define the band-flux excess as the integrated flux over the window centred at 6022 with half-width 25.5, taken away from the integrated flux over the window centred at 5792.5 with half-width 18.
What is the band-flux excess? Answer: -279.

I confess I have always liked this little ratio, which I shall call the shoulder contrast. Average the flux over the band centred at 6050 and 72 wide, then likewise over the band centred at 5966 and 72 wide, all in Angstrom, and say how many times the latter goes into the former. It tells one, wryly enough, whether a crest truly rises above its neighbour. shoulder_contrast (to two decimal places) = 1.01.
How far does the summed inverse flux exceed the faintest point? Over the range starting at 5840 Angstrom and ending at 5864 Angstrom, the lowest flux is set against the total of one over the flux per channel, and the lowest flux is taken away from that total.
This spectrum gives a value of -16.42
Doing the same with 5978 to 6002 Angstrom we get -16.05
